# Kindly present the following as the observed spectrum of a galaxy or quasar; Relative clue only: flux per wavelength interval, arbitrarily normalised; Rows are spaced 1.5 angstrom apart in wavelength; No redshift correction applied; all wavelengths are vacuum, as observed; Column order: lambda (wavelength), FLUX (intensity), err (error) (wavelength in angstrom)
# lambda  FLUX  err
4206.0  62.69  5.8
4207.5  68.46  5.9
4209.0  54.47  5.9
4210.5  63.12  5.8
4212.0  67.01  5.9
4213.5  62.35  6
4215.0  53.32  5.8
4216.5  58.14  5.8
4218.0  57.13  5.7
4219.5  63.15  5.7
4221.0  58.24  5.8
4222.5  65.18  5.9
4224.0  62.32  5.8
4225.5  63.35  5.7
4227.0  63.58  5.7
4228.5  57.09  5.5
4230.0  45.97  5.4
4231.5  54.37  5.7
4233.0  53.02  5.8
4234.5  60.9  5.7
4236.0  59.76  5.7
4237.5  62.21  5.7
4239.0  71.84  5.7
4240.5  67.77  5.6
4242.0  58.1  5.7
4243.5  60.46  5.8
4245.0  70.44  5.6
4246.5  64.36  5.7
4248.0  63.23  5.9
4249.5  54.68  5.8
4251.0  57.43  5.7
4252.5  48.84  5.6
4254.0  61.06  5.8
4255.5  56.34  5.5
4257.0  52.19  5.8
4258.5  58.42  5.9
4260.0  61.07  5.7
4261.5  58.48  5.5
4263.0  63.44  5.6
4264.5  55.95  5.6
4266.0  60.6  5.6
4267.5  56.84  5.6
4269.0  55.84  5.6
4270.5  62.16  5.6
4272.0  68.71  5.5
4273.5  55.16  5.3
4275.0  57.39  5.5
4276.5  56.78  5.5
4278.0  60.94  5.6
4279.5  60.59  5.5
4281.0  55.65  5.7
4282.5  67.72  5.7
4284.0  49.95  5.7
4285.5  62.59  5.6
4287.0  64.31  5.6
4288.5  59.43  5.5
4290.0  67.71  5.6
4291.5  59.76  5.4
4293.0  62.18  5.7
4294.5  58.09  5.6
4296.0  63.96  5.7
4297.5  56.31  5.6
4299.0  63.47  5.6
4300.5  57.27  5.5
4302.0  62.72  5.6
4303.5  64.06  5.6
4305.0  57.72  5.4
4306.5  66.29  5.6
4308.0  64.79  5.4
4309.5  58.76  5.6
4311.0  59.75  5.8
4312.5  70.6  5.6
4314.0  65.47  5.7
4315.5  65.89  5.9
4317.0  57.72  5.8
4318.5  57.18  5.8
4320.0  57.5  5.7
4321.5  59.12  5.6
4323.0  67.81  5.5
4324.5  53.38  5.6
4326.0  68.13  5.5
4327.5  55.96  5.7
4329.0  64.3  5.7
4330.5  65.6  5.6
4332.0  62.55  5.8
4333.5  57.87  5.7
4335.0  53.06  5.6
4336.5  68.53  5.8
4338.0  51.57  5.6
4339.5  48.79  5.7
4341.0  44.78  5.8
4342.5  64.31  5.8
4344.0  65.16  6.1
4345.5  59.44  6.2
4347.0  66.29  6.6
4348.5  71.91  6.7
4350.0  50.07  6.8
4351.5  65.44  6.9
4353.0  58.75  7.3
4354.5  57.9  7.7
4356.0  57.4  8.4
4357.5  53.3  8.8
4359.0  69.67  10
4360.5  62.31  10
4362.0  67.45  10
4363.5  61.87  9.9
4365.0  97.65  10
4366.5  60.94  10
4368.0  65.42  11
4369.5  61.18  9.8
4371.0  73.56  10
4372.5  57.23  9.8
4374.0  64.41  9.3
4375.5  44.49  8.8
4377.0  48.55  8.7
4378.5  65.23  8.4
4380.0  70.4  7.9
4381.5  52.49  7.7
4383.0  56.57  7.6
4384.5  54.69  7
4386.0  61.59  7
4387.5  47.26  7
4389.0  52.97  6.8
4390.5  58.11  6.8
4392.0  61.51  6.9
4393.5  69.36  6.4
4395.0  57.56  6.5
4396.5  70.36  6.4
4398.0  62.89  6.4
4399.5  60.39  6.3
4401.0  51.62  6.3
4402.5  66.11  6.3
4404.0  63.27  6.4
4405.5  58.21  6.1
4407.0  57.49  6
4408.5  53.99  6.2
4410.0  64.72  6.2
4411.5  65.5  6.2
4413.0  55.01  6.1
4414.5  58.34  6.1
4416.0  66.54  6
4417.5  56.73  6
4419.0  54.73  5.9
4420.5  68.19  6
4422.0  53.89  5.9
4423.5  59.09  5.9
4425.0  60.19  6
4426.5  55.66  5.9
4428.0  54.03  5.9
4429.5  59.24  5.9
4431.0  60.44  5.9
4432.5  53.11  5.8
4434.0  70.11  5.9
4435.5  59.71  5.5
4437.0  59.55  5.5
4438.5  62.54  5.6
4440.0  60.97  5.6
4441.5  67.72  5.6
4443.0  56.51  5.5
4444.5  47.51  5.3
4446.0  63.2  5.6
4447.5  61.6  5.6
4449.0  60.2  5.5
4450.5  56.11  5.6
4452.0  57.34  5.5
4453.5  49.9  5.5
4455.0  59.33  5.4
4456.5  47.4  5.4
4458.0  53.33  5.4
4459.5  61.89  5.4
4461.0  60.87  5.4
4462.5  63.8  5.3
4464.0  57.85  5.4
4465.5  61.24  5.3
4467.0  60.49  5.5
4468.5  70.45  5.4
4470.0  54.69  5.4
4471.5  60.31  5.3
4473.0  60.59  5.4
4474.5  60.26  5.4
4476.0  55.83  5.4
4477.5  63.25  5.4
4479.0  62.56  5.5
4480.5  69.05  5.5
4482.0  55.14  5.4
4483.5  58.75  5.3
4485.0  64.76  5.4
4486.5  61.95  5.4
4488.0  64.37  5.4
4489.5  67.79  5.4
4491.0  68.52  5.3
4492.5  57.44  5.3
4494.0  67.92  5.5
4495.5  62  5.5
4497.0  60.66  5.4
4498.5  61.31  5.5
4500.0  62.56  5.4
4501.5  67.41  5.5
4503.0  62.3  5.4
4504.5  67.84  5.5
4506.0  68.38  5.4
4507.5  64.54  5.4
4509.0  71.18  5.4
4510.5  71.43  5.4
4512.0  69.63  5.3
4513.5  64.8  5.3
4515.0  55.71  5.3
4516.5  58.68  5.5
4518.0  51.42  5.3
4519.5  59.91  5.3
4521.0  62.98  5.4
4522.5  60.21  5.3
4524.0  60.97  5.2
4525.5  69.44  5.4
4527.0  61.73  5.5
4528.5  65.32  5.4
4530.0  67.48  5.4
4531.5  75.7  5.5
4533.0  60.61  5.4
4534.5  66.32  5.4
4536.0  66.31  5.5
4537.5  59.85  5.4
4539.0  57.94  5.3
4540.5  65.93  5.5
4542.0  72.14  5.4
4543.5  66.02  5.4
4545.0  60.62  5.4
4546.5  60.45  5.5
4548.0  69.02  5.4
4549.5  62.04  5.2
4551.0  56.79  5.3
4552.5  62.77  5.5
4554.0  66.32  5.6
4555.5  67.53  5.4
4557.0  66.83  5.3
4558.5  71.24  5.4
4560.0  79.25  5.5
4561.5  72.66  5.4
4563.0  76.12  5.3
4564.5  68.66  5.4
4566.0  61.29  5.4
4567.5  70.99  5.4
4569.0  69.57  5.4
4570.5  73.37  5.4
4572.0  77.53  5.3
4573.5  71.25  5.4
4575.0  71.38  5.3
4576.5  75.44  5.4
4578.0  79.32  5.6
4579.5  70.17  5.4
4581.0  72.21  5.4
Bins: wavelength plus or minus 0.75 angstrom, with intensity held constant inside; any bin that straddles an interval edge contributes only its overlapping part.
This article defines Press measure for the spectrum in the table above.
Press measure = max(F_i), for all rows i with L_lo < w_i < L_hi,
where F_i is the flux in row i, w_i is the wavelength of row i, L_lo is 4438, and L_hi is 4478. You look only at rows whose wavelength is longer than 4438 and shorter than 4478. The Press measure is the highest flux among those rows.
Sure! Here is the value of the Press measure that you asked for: 70.45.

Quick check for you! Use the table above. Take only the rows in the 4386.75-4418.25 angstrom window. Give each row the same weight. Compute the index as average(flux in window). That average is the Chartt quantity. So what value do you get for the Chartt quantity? 59.9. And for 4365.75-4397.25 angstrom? 59.7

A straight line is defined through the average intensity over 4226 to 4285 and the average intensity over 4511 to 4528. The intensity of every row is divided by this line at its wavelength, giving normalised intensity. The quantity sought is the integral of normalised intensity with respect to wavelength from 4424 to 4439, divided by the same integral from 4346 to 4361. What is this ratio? 0.96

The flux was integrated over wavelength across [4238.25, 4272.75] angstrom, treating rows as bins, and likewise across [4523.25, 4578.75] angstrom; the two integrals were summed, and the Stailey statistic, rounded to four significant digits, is 5842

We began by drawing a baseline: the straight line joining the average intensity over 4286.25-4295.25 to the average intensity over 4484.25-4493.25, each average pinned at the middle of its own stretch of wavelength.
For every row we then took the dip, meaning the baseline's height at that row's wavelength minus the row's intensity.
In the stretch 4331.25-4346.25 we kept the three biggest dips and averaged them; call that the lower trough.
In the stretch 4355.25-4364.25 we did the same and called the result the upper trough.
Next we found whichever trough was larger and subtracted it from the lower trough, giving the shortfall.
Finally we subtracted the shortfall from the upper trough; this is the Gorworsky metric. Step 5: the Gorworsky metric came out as 5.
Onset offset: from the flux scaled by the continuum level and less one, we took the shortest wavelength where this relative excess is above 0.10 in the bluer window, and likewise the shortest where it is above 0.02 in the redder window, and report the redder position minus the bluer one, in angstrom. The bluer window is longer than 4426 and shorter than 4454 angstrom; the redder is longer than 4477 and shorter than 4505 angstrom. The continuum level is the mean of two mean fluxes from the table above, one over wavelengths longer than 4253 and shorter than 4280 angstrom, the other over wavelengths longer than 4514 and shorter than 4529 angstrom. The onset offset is 43.5 angstrom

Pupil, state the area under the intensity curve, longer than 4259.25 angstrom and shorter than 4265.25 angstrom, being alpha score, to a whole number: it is 358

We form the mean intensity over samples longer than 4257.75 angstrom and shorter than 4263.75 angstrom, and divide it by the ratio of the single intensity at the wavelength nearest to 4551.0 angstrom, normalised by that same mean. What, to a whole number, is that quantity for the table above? 64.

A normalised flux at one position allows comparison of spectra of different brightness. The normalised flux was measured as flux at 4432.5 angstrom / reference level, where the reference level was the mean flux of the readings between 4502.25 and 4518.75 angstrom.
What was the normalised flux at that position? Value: 0.83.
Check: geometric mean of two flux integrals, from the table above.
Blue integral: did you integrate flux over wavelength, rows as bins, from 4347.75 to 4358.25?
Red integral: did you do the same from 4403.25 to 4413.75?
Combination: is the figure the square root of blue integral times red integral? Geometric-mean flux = 625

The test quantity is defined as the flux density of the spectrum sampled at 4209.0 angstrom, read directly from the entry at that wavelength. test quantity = 54.47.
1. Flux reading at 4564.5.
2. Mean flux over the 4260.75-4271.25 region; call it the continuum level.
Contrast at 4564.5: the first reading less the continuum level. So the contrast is 10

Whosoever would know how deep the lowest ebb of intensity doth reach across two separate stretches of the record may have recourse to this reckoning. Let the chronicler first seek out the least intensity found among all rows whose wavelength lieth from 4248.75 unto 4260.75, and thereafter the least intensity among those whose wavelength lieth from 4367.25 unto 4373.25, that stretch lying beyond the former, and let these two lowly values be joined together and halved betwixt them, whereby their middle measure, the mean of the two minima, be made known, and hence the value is 53.0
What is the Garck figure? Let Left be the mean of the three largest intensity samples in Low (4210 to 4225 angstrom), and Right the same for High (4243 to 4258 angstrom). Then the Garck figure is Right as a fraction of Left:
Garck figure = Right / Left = 1.01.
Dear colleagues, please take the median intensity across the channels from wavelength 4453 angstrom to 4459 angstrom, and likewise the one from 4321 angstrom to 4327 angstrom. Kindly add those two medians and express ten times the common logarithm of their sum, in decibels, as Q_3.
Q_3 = 20.61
